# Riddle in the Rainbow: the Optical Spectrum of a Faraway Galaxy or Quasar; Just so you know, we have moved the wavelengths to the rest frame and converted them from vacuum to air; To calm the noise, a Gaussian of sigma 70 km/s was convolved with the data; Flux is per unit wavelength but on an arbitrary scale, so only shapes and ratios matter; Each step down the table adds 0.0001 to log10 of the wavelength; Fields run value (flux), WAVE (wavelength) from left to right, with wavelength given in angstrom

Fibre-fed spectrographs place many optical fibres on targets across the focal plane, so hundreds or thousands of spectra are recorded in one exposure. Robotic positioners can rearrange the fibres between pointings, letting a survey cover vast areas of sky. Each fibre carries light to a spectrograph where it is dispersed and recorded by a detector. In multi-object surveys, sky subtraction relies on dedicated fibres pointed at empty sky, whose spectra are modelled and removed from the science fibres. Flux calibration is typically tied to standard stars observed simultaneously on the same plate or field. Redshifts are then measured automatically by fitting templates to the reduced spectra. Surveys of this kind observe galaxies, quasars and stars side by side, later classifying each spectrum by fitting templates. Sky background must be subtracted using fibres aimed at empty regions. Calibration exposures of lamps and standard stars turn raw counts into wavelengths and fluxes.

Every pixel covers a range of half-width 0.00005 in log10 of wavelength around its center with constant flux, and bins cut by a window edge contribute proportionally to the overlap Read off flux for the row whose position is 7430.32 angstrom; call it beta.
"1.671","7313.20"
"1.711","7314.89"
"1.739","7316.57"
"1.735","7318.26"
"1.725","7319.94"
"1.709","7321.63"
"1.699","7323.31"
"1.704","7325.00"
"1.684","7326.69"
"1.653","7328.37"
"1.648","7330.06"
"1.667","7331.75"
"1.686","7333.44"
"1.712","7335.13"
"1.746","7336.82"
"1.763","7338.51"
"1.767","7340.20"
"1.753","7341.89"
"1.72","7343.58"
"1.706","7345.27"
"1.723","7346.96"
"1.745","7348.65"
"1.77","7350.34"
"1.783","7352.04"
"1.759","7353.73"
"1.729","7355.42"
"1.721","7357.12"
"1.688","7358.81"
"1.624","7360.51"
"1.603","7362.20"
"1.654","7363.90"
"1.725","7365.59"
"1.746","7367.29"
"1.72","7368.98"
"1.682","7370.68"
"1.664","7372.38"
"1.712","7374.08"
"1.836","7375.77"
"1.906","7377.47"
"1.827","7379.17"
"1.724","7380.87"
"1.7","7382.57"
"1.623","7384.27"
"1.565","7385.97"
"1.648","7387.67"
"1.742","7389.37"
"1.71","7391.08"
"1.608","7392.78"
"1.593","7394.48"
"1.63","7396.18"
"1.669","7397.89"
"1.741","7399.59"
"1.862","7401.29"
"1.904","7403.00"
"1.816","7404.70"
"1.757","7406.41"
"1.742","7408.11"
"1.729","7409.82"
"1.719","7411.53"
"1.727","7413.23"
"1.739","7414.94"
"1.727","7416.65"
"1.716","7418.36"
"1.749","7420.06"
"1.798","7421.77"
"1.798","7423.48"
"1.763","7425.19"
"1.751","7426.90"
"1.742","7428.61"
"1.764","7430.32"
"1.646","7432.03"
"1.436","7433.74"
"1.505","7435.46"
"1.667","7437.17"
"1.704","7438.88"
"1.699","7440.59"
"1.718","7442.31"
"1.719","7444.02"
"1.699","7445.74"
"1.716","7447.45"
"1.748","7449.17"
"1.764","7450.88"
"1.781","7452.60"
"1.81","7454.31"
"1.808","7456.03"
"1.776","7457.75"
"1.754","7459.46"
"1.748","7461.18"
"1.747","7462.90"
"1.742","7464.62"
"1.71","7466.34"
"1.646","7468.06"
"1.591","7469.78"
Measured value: 1.764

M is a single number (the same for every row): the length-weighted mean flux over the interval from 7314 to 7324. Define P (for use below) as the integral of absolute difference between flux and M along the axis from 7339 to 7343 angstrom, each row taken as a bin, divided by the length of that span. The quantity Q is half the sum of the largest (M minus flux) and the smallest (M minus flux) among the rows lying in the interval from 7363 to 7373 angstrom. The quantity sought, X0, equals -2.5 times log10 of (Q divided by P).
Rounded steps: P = 0.038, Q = 0.020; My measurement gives 0.7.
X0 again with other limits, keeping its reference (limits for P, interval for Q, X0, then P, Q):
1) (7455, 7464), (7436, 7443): 0.6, 0.047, 0.027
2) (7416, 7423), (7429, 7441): -1.4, 0.033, 0.120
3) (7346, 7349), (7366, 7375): -0.2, 0.012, 0.015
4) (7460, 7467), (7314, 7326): 3.5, 0.023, 0.001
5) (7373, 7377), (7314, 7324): 4.8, 0.073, 0.001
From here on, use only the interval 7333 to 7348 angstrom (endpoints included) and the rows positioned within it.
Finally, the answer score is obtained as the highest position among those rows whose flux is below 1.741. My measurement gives 7346.96 angstrom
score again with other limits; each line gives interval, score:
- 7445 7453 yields 7447.45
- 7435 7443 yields 7442.31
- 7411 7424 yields 7418.36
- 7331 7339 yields 7335.13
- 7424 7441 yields 7440.59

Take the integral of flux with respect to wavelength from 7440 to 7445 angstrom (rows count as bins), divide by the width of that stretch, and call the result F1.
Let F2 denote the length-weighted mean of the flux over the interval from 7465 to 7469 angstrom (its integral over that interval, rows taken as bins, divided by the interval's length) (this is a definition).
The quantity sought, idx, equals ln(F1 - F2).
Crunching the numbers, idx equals -3.6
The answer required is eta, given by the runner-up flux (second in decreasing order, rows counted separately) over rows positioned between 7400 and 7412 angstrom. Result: 1.862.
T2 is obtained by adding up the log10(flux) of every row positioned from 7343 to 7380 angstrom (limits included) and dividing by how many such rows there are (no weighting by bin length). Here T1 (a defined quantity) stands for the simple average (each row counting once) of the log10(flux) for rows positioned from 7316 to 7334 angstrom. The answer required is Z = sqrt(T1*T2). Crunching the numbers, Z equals 0.233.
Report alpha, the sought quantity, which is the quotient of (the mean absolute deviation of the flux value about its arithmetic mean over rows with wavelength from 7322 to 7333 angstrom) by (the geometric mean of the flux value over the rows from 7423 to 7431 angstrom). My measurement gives 0.011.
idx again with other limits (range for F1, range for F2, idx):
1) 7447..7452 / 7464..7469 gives -3.0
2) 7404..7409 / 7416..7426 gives -4.7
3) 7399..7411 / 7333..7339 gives -2.7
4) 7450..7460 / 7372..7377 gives -3.7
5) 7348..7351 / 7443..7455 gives -4.5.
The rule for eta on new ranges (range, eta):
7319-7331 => 1.709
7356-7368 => 1.725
